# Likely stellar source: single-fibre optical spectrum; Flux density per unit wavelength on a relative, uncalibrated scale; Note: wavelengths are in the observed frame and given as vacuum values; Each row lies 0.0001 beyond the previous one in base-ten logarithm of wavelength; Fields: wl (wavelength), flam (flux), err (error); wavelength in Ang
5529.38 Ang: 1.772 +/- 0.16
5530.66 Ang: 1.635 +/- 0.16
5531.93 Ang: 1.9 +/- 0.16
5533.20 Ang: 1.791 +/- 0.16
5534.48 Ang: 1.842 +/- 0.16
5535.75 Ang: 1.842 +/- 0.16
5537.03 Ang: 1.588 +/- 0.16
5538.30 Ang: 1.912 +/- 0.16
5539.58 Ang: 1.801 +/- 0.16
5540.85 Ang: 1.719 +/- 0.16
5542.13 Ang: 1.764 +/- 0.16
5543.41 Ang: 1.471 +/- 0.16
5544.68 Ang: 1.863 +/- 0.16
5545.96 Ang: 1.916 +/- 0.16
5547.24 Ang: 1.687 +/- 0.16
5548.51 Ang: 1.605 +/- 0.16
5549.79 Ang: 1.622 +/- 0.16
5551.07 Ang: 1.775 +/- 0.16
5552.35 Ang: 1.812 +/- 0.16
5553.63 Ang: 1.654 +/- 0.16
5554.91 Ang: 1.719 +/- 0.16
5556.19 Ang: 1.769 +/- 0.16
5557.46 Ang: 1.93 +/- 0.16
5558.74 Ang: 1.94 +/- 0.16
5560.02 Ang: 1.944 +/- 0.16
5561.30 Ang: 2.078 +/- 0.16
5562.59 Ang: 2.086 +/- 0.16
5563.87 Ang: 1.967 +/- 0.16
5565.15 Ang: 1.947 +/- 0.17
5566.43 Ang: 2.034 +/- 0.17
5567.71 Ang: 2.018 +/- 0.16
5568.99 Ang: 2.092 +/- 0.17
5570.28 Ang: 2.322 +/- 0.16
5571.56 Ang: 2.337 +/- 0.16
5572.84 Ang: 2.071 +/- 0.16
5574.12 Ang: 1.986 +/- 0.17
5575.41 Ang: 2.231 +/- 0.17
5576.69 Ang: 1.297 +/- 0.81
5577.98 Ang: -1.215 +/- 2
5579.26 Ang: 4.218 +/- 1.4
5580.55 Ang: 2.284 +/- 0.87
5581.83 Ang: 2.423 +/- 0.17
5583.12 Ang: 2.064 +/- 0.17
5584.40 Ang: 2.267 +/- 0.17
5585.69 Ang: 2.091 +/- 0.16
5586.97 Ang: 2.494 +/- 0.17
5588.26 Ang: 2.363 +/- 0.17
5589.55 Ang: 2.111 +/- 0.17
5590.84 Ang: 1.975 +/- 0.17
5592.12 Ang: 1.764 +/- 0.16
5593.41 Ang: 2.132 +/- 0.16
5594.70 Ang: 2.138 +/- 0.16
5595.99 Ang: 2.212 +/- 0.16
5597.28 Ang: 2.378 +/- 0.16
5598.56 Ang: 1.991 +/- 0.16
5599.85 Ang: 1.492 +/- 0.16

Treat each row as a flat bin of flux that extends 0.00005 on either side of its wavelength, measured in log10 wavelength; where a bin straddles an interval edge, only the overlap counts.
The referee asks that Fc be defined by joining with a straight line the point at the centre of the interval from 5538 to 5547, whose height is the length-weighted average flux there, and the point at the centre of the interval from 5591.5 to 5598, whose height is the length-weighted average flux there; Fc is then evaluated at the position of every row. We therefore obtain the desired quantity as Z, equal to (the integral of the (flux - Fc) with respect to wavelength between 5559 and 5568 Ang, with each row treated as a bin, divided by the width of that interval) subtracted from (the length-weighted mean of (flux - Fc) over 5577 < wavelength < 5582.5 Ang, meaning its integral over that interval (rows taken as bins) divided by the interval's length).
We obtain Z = -0.23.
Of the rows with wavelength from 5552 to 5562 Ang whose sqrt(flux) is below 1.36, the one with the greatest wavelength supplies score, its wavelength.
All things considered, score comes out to 5556.19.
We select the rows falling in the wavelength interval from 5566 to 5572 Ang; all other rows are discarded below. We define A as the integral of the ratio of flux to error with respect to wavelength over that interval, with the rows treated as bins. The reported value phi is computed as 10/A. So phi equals 0.126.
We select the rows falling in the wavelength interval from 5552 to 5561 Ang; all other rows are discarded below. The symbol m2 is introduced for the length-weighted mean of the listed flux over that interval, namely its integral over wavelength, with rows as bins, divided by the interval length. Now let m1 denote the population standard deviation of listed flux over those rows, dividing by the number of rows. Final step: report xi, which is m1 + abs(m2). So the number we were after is 1.944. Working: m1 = 0.108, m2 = 1.84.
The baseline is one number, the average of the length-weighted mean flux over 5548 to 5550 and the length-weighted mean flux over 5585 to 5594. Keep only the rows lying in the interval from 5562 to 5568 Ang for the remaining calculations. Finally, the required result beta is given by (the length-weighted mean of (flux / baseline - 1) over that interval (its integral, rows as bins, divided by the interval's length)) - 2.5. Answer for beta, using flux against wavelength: -2.43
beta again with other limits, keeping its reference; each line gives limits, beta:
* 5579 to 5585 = -2.14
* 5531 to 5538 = -2.54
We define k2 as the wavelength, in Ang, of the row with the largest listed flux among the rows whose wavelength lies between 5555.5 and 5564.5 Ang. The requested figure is 5562.59 Ang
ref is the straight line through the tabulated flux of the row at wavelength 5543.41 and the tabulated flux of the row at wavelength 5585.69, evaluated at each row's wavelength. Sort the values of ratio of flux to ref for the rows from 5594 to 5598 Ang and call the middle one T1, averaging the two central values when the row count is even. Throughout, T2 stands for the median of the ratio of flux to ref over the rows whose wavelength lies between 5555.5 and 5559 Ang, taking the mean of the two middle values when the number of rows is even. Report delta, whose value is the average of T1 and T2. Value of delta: 1.07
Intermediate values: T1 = 0.99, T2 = 1.14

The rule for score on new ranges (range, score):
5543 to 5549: 5548.51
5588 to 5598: 5592.12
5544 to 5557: 5556.19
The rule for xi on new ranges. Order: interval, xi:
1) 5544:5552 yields 1.863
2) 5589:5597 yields 2.217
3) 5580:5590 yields 2.416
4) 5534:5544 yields 1.879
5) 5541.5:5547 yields 1.920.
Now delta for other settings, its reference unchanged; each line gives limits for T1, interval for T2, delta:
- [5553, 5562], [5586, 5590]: 1.12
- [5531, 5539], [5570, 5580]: 1.24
